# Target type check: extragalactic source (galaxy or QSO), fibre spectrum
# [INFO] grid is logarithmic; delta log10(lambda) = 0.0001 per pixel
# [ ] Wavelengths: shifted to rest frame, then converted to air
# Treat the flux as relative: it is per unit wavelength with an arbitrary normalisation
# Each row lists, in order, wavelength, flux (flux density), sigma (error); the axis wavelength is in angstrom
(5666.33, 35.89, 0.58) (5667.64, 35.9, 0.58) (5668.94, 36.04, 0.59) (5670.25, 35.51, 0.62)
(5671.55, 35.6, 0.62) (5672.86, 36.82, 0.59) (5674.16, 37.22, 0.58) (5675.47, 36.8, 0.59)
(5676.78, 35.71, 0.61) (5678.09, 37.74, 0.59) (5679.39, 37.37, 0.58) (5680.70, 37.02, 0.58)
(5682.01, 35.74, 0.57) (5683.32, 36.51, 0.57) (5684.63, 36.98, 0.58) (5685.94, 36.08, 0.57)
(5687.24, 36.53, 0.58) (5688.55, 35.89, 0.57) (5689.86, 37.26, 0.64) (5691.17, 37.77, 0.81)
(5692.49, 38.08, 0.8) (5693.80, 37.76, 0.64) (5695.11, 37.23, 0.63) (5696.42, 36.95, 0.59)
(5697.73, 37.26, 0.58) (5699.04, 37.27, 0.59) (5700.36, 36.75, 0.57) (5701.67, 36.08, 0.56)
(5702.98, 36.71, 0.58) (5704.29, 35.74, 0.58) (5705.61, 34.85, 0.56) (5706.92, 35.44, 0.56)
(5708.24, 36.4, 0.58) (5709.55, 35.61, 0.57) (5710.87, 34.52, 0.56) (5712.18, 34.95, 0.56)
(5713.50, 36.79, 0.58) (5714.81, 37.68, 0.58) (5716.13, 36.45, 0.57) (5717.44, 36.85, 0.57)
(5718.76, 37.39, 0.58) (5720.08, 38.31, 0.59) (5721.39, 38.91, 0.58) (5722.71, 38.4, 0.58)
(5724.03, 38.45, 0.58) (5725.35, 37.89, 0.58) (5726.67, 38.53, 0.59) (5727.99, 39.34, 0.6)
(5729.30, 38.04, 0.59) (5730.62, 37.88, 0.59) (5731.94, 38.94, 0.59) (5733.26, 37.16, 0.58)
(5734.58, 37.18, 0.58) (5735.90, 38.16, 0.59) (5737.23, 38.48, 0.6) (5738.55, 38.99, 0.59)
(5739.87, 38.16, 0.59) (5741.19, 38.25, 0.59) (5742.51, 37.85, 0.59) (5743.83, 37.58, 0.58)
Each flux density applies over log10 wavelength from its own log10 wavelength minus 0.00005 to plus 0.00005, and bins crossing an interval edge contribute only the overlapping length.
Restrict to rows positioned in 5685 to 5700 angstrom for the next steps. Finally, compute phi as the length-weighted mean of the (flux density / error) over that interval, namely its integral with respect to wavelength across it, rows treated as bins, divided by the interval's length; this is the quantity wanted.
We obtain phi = 59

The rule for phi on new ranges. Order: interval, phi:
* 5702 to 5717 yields 63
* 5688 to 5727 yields 62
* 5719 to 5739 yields 65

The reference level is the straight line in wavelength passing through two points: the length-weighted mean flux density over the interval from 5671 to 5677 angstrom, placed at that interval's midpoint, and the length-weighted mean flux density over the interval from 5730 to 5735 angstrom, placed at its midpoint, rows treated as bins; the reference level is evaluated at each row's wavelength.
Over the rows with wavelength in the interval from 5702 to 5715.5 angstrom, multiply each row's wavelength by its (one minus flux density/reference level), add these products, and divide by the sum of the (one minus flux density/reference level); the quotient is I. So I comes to 5708.5 angstrom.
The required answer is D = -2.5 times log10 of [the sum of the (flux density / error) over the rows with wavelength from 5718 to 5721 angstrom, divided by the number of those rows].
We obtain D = -4.53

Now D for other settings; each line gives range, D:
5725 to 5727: -4.54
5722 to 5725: -4.55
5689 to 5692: -4.30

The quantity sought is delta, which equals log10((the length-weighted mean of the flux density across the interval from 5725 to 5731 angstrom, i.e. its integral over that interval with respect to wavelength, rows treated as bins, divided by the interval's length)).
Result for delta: 1.58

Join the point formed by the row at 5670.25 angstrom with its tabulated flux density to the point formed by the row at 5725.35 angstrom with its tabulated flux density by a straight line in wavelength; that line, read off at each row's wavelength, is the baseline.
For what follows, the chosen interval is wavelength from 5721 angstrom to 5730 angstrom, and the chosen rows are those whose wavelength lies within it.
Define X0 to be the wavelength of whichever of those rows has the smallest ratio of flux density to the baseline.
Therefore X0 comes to 5729.30 angstrom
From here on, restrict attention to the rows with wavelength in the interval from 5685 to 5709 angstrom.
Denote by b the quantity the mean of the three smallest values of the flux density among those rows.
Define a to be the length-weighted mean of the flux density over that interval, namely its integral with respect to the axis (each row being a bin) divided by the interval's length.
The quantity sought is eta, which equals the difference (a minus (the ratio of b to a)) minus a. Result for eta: -0.964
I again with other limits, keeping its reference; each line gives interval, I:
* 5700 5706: 5704.0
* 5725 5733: 5728.8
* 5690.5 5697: 5692.6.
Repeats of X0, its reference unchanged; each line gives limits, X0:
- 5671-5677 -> 5676.78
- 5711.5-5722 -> 5712.18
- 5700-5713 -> 5710.87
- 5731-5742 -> 5734.58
